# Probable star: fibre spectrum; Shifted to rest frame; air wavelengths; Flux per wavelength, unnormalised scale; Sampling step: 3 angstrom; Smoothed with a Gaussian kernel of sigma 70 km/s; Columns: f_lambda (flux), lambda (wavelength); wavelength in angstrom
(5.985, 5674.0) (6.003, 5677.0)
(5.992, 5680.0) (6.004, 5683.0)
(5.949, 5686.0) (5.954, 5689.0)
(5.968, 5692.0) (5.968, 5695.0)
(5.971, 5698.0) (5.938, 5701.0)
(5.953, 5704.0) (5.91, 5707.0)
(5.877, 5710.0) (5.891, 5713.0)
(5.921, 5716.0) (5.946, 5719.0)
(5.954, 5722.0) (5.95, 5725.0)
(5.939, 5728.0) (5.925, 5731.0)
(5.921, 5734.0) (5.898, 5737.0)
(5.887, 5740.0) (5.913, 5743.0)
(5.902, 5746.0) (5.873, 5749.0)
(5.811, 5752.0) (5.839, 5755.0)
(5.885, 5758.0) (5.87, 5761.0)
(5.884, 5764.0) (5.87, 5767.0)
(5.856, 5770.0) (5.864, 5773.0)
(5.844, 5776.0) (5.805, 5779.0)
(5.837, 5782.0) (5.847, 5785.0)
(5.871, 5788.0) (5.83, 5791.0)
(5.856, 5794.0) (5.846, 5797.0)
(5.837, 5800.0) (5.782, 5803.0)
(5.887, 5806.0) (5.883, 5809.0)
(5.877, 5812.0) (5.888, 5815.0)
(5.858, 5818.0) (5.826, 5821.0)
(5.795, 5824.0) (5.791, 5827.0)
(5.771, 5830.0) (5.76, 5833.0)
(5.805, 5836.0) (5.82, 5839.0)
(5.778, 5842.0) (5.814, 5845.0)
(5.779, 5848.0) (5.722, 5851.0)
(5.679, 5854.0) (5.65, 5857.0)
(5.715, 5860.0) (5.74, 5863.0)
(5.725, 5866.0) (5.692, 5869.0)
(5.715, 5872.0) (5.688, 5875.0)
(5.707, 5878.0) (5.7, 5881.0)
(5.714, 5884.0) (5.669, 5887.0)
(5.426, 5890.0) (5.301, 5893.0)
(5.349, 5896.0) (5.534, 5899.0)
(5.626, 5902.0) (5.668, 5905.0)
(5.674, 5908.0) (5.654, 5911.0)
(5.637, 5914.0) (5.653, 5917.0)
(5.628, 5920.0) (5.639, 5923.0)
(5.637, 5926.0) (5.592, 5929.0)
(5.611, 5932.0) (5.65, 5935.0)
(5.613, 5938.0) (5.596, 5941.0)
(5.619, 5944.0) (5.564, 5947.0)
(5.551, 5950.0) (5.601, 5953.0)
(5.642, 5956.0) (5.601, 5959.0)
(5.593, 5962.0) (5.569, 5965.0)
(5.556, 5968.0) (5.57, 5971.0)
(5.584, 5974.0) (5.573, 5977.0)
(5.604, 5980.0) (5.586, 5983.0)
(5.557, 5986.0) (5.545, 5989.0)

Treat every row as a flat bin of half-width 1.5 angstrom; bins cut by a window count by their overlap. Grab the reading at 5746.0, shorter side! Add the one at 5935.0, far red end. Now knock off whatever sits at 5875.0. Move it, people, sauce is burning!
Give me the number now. 5.86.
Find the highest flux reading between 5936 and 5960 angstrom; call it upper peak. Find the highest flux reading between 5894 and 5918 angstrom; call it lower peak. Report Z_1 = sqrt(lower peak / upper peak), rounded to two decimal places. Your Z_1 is 1.00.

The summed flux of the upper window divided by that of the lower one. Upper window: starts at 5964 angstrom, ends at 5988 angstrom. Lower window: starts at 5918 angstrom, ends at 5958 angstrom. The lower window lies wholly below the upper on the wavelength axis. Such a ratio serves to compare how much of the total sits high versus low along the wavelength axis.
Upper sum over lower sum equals 0.6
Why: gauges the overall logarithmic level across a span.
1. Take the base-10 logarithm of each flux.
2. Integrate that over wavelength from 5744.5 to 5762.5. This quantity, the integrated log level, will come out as 13.83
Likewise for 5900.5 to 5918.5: 13.54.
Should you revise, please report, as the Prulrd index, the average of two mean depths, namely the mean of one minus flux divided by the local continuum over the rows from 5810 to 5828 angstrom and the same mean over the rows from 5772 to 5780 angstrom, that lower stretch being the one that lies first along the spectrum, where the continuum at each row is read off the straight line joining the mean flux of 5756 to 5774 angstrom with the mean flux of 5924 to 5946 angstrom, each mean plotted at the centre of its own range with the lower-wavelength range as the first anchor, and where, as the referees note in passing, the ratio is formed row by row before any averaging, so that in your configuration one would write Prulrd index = -0.003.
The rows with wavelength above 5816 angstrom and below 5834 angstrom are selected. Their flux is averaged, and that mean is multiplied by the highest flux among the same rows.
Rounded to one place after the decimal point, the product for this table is 34.0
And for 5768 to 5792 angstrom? 34.3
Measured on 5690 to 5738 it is 35.4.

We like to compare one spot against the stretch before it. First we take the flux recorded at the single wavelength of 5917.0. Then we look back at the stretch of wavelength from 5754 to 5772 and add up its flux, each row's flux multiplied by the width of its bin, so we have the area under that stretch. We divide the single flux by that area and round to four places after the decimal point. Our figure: 0.0535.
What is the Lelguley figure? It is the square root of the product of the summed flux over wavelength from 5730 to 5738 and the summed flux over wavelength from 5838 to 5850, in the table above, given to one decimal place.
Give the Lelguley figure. 20.3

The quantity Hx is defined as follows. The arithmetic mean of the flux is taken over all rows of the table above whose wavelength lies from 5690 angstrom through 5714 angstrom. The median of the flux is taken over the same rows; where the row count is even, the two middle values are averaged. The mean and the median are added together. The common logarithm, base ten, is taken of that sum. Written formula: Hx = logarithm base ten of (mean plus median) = 1.07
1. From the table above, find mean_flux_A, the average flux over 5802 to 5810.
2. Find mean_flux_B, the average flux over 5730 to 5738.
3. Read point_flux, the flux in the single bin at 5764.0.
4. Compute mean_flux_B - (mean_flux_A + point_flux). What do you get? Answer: -5.82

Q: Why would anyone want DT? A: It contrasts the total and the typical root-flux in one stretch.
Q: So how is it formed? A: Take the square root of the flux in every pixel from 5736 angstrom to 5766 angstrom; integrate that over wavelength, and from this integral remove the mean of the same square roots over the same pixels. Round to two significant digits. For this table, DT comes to 70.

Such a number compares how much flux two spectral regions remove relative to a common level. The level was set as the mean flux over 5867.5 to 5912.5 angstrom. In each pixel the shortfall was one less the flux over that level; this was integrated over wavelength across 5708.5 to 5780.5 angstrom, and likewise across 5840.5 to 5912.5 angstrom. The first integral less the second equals -3.0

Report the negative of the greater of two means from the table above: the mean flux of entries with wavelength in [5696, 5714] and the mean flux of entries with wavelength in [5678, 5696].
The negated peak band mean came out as -5.97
